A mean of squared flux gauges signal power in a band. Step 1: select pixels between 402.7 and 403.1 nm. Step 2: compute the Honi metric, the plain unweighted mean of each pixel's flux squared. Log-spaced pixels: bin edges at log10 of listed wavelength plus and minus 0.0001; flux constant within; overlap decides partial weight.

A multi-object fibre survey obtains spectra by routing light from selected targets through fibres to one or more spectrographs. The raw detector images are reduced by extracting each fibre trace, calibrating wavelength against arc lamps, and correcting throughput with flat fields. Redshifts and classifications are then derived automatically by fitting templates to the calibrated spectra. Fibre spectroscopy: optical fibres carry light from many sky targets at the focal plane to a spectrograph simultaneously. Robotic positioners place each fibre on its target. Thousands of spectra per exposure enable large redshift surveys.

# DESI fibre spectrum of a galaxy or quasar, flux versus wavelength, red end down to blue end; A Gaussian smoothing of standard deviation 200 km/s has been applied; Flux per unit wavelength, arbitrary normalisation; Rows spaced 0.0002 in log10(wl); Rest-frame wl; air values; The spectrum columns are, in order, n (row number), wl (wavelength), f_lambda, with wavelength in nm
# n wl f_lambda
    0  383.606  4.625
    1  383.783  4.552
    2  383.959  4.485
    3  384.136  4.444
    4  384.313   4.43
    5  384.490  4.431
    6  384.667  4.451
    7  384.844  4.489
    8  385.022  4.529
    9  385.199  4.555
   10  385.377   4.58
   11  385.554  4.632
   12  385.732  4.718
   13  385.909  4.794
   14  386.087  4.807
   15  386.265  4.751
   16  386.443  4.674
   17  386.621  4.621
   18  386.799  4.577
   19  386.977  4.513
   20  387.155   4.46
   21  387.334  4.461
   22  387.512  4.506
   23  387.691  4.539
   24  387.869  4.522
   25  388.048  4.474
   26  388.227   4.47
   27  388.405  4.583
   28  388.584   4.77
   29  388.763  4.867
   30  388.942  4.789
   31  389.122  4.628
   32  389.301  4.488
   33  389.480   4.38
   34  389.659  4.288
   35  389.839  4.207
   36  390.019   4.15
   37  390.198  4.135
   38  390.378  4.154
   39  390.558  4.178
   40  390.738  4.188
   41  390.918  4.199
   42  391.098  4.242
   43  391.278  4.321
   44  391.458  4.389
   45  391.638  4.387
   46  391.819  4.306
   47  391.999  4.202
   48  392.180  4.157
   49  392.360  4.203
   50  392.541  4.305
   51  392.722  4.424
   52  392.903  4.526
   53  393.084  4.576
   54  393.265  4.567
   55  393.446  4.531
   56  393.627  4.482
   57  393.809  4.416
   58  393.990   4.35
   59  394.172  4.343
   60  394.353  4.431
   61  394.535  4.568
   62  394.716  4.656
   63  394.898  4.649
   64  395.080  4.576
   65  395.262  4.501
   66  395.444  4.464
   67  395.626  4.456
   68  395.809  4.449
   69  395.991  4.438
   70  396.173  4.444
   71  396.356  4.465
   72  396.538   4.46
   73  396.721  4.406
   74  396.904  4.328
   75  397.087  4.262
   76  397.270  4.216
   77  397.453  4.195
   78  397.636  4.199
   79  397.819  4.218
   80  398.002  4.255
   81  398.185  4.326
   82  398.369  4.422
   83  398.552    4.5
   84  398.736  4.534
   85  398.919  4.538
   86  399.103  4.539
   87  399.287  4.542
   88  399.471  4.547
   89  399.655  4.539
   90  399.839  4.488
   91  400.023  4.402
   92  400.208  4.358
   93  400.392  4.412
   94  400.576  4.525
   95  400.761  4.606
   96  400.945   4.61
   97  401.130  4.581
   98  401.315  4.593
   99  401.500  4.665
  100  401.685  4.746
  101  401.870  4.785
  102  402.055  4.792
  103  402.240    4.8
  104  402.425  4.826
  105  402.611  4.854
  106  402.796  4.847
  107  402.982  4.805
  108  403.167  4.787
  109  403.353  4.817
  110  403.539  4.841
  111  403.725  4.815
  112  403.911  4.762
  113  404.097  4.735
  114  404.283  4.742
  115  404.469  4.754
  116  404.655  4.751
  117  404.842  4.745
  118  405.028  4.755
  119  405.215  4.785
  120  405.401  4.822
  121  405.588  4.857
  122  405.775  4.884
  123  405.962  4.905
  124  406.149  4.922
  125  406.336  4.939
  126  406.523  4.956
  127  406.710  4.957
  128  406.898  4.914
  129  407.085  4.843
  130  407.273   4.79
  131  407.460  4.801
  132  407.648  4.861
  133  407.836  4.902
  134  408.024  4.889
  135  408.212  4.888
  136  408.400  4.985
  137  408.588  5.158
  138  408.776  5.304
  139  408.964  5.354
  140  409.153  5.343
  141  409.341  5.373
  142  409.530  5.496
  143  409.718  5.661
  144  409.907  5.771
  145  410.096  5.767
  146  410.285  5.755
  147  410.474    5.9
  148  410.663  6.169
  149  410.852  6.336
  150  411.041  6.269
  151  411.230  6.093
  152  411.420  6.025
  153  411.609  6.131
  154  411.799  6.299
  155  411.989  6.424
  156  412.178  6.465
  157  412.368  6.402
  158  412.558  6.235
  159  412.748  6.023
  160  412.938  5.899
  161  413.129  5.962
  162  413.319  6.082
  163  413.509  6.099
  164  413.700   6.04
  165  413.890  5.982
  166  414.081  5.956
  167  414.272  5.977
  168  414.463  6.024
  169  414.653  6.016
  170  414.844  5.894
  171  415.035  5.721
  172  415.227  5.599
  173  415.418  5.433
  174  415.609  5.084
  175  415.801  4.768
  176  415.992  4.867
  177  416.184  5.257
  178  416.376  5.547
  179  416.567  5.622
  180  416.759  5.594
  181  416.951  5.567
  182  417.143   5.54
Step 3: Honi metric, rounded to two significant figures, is 23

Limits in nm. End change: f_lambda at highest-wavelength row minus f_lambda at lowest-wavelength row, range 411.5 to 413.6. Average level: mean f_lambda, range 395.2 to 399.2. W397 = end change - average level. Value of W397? -4.4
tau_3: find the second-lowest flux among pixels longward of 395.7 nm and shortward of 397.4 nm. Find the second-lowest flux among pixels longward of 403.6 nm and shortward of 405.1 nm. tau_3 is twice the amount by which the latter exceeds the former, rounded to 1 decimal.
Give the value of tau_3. 1.0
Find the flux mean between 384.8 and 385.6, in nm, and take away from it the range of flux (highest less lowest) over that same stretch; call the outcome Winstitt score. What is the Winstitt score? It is 4.41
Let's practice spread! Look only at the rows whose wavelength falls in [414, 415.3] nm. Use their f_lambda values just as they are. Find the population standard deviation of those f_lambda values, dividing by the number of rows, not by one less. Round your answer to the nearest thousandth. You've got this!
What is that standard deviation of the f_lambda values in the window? 0.151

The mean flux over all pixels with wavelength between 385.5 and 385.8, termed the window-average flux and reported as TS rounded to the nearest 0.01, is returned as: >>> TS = 4.67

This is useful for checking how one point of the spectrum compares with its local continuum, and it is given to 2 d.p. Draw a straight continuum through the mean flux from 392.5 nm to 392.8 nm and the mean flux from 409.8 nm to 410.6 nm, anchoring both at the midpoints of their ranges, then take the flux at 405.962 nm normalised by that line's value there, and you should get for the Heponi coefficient 0.90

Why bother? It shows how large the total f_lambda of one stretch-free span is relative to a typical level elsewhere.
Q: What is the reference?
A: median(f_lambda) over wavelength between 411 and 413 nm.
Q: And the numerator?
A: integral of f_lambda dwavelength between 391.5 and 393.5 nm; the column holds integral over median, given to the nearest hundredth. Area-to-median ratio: 1.40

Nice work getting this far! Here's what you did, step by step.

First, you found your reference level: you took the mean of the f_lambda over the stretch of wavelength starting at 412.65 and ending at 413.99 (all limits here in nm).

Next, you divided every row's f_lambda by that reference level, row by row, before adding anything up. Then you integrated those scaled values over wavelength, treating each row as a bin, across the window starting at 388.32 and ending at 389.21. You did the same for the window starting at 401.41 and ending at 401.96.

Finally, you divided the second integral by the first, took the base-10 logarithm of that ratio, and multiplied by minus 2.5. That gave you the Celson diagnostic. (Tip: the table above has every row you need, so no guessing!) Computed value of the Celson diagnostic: 0.5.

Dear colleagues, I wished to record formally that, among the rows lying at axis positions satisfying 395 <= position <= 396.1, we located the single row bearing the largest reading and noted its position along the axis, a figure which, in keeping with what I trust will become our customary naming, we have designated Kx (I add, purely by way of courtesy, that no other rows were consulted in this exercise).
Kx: 395.080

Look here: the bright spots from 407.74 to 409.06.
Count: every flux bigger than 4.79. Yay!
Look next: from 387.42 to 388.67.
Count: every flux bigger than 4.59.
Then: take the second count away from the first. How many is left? 6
